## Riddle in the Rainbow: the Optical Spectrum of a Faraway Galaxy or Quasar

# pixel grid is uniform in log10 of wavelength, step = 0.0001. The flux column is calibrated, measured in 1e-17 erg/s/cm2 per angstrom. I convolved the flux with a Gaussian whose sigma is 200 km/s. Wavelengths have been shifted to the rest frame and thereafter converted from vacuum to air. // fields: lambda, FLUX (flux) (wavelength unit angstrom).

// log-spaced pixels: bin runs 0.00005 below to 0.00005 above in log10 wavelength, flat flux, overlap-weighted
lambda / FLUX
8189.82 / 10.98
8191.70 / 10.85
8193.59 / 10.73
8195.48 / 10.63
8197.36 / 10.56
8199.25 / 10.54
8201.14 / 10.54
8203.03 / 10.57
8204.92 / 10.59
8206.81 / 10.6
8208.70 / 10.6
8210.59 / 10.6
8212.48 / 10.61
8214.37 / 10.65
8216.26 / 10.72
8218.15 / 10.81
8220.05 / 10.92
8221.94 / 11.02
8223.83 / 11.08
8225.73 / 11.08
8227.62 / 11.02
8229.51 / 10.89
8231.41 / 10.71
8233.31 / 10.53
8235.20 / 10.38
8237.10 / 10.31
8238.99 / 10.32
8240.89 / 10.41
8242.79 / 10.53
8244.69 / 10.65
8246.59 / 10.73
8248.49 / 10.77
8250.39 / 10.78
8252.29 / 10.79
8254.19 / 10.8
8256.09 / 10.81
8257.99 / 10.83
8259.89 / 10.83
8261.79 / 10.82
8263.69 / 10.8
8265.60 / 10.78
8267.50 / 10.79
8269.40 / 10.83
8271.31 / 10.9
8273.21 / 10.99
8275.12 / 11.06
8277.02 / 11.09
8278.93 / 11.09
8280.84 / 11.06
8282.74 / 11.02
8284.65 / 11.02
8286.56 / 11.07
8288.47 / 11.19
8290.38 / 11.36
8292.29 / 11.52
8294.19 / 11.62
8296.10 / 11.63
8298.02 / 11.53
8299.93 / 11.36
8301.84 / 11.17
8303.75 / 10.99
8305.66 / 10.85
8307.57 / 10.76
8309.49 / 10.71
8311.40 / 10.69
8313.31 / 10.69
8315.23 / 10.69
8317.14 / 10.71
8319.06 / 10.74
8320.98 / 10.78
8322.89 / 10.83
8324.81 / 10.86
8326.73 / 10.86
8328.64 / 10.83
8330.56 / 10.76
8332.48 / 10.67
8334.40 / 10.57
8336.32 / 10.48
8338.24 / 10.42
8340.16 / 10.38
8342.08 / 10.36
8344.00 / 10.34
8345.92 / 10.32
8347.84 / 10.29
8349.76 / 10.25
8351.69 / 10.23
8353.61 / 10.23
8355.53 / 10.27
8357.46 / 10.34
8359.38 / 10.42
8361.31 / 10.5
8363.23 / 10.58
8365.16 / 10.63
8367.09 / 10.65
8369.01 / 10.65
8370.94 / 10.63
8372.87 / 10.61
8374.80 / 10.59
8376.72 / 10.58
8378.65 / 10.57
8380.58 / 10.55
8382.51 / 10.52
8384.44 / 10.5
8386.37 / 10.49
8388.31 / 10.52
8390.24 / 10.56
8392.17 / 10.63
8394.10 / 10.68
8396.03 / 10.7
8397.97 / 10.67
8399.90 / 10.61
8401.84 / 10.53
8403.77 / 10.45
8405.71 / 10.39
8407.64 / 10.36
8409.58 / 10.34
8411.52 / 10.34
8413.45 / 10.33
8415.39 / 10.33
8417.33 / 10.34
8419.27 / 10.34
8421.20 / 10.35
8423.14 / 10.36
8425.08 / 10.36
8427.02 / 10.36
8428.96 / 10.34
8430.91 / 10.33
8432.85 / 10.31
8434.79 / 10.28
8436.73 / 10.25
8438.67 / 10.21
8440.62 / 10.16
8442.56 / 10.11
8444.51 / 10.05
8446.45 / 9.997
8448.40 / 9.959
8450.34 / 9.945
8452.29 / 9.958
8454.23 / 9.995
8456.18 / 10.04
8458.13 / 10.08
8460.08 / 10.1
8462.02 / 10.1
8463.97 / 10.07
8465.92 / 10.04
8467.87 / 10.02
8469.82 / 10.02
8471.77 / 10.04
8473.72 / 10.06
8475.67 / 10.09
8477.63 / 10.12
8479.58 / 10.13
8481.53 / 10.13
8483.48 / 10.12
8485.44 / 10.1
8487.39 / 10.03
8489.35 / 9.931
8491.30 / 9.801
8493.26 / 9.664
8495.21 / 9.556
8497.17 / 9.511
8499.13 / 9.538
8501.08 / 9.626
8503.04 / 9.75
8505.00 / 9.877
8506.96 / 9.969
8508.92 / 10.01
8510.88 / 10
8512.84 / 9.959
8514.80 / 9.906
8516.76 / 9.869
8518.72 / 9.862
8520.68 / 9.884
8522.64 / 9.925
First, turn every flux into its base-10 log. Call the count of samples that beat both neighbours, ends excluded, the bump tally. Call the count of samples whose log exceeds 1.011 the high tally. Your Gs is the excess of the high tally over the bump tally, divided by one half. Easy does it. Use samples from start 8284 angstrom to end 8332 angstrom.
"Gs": 48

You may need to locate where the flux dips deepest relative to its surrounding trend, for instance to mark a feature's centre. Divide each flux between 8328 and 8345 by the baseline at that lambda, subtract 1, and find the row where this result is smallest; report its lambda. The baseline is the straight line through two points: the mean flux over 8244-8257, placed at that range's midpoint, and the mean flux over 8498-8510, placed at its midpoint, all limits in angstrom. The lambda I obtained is 8344.00 angstrom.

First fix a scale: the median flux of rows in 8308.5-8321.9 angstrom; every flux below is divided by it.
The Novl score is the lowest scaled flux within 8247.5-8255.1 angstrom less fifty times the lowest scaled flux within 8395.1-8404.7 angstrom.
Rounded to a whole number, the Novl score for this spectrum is -48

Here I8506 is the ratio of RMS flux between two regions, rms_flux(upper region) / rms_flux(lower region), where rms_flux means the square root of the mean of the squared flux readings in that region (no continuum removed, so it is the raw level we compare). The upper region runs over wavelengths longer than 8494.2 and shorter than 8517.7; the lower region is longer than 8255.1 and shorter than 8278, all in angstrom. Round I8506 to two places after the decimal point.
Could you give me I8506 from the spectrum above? 0.90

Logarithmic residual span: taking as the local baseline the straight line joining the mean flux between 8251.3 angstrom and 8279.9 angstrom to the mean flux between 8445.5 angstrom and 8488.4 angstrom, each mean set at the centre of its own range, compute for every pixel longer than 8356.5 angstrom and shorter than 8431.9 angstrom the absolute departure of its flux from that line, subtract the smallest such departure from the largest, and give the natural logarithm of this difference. -1.1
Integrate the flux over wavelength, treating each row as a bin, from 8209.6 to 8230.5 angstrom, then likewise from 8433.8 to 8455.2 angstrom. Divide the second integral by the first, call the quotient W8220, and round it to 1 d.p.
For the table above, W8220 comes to 1.0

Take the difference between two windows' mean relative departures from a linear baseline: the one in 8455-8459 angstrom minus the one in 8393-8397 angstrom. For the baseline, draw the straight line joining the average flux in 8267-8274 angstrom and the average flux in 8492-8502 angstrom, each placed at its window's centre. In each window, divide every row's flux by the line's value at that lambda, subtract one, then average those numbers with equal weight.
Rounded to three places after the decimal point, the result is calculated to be -0.026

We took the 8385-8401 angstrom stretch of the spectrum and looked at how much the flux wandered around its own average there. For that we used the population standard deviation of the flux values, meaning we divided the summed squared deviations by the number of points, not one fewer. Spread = 0.07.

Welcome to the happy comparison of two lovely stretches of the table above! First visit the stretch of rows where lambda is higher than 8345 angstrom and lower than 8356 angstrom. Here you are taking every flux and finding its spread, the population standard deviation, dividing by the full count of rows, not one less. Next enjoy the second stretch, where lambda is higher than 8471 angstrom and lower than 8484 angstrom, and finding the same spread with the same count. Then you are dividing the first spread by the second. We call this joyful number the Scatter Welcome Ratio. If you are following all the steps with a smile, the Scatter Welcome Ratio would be 1.0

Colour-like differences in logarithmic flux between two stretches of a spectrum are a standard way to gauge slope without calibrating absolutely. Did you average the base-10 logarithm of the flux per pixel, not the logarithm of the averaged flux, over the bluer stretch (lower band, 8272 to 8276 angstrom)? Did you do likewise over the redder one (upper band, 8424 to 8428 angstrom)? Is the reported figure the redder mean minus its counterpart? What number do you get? -0.027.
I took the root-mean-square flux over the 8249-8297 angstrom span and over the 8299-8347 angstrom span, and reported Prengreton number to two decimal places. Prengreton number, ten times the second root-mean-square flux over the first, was 9.72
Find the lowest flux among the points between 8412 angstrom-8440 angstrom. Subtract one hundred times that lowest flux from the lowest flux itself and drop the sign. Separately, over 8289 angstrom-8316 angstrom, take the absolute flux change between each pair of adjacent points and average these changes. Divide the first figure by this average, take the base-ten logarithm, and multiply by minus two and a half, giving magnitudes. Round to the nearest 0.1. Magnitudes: -10.1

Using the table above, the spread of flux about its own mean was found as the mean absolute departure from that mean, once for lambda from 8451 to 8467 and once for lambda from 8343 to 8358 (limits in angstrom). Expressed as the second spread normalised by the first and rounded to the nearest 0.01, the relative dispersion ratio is 0.98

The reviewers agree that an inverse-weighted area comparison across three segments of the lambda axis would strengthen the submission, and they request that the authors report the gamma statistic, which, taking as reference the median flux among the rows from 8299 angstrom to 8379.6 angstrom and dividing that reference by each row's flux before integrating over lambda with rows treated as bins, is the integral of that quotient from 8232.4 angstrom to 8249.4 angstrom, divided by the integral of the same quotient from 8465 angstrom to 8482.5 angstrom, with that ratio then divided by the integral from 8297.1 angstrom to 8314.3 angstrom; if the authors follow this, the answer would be 0.056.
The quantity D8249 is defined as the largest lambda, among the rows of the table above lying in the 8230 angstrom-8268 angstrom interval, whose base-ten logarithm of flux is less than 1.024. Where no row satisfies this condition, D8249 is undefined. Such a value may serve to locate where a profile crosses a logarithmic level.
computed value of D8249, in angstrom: 8242.79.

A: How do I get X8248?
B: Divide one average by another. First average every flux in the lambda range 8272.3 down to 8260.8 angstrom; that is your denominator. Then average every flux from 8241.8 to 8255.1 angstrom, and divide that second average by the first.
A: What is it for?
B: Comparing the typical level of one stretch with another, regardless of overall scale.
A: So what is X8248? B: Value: 0.99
